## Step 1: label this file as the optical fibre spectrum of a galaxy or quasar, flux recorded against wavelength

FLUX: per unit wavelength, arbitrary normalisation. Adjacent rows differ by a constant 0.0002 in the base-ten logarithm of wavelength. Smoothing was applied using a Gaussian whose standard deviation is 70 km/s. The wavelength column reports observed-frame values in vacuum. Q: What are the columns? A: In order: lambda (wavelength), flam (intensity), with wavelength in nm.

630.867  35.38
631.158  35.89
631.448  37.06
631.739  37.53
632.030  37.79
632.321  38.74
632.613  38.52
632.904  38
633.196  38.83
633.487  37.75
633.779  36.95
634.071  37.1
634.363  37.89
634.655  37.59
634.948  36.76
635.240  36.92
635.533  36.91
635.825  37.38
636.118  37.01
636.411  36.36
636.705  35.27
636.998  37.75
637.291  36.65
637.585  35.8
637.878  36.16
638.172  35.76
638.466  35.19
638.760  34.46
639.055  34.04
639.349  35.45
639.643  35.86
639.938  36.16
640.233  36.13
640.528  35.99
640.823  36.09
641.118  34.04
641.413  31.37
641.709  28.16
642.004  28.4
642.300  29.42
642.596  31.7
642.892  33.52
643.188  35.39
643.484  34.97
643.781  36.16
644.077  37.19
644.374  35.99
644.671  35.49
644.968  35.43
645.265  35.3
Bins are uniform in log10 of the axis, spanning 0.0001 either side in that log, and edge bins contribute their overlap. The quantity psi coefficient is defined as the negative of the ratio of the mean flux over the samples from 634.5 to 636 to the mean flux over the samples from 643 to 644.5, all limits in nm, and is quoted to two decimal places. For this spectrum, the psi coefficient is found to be -1.03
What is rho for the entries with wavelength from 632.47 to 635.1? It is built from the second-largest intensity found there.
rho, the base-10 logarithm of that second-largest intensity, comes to 1.59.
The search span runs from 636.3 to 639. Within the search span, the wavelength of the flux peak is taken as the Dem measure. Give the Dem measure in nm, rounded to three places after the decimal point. 636.998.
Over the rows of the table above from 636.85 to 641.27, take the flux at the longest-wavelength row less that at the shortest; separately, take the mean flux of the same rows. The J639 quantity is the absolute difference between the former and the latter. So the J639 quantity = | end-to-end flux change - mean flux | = 39.4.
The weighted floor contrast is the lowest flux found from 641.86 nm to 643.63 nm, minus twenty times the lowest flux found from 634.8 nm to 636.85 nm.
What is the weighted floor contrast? -677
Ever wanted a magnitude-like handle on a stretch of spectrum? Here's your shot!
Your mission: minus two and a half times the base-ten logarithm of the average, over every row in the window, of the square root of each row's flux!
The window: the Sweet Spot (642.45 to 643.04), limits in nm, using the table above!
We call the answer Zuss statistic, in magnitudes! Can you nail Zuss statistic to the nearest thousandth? -1.892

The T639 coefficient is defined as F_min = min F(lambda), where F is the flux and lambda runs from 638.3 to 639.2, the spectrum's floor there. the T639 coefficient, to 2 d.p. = 34.04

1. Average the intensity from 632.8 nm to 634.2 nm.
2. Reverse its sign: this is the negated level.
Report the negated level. -37.7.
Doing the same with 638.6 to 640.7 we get -35.4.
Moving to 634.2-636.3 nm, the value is -37.2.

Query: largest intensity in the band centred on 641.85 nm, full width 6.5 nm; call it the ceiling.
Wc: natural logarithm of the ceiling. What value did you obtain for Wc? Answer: 3.62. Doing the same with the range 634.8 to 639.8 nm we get 3.63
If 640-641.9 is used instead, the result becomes 3.59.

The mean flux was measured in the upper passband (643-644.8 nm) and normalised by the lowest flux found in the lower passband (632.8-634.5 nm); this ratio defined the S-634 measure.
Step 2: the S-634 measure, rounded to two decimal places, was 0.97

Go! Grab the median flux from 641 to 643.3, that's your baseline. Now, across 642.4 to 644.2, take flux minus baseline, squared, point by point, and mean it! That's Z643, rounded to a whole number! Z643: 14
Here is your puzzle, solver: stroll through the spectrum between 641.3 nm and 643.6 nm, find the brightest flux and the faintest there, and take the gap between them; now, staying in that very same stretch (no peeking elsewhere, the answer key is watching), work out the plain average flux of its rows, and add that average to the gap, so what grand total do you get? 38.8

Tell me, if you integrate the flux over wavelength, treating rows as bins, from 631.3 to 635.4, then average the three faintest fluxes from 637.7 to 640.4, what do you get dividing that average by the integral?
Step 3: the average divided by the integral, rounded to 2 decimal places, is 0.22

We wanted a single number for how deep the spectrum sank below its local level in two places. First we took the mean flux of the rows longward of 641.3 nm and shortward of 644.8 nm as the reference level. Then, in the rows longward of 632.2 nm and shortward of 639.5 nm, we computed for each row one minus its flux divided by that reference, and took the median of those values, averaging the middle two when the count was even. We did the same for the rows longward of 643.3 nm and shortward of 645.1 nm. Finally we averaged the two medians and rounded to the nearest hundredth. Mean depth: -0.10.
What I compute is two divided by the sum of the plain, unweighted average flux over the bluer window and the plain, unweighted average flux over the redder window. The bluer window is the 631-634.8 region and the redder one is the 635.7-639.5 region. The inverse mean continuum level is 0.0272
